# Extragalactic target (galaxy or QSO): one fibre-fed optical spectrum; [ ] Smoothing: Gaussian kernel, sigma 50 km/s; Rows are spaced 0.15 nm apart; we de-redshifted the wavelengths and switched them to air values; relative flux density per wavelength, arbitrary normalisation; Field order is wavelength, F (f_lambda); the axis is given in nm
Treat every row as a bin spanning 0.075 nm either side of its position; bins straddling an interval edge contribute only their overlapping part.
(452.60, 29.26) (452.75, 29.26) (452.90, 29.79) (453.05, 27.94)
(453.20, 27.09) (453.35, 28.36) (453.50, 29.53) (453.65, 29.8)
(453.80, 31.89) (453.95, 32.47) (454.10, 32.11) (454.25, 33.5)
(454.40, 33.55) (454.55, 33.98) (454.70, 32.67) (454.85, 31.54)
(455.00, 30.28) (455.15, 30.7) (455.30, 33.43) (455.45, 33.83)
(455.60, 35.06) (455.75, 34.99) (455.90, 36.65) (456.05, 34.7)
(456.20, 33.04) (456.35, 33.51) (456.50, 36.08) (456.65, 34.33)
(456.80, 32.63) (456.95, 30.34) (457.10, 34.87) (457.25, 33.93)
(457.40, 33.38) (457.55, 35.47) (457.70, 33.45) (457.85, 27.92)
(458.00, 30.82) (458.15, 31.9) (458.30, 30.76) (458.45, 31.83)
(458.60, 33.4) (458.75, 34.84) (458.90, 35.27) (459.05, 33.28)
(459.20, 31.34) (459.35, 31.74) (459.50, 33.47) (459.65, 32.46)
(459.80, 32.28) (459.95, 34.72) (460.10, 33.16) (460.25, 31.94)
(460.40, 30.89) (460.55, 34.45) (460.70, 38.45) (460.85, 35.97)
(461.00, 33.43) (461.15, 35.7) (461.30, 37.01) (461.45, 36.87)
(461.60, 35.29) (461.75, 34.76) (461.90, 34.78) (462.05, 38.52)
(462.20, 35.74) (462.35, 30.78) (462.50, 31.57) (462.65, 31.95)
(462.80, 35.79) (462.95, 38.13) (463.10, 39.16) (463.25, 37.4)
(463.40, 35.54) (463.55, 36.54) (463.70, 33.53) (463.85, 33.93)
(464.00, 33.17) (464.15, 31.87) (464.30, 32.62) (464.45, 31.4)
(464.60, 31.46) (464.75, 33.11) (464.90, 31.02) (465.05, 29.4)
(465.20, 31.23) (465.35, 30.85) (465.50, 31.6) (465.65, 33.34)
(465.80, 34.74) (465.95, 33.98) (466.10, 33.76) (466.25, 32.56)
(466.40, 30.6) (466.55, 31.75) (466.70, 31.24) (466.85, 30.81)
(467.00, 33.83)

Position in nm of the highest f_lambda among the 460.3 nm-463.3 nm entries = 463.10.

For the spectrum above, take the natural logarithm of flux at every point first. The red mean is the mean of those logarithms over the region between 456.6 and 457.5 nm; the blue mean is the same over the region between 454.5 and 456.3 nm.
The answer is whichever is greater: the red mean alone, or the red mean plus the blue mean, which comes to 7.01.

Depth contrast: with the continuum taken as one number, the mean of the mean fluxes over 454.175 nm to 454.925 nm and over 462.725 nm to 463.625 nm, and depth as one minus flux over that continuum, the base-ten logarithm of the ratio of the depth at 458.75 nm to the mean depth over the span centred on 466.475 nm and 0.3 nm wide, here -1.2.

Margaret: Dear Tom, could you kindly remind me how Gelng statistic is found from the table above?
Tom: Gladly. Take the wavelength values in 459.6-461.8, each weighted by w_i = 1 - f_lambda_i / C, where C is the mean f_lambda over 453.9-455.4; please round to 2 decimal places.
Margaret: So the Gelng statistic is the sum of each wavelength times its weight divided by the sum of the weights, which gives 461.08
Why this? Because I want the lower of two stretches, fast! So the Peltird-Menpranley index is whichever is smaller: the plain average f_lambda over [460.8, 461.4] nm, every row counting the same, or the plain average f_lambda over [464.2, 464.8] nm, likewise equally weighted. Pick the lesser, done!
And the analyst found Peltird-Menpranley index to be 32.1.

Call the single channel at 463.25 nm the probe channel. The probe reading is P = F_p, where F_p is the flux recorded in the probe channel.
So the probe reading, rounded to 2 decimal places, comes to 37.40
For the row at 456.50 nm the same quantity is 36.08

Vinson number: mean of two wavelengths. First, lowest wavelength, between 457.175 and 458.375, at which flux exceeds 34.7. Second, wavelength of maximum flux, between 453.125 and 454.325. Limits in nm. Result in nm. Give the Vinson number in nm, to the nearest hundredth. 455.90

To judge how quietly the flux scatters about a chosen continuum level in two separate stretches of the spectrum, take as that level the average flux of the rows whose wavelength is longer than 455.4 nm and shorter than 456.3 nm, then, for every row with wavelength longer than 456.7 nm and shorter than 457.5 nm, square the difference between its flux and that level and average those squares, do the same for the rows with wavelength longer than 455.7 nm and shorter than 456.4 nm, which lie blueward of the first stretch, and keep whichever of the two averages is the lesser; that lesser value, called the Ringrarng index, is 2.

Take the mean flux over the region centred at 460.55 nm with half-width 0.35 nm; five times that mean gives 172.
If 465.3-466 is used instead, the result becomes 165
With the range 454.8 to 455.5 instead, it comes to 160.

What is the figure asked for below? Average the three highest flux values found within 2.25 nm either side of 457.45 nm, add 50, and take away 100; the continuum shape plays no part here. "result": -13.9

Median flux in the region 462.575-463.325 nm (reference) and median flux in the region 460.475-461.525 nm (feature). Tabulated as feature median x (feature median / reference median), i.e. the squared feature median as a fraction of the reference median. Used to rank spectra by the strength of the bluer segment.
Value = 35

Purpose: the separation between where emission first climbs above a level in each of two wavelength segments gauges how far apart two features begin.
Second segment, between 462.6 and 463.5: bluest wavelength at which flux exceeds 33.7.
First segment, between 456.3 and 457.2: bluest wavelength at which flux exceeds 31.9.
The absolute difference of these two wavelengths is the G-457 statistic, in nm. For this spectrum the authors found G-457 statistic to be 6.45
